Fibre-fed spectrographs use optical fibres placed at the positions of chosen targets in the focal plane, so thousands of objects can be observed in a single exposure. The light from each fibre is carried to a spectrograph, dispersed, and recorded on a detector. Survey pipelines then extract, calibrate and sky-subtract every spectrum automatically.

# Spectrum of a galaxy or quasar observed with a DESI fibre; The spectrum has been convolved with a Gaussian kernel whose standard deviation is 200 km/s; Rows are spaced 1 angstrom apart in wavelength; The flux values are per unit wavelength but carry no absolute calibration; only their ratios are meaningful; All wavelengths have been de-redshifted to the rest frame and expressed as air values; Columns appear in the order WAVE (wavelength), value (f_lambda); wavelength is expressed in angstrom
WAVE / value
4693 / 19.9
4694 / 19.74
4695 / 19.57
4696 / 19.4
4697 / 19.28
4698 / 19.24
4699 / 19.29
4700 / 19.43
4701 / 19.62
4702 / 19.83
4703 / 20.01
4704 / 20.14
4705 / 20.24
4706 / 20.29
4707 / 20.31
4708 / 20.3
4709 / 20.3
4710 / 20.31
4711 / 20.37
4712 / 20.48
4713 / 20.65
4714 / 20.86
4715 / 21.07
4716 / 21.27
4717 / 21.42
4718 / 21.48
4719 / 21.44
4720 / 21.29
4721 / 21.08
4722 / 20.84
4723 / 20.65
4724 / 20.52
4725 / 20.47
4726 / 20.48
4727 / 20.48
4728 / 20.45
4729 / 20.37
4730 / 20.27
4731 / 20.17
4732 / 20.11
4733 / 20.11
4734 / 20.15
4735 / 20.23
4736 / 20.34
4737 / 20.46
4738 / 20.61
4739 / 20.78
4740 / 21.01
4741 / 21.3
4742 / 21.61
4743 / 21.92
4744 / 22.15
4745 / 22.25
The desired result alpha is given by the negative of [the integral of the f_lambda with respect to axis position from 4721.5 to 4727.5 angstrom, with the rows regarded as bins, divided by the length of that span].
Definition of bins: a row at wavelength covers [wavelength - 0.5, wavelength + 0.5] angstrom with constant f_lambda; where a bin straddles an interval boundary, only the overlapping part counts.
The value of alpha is -20.6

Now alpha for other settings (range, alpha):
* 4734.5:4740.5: -20.6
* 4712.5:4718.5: -21.1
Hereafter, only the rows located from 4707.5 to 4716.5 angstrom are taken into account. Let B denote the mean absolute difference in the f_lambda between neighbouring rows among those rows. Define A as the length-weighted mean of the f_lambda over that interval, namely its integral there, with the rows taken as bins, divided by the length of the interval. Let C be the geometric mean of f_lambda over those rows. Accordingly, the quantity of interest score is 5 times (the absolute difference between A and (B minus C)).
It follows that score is 206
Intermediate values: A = 20.6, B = 0.12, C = 20.6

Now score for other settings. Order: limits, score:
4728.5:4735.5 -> 202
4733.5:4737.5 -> 202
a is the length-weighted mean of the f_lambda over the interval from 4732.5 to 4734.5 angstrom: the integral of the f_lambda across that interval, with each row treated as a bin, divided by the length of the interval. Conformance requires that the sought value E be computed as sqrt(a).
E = 4.49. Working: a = 20.1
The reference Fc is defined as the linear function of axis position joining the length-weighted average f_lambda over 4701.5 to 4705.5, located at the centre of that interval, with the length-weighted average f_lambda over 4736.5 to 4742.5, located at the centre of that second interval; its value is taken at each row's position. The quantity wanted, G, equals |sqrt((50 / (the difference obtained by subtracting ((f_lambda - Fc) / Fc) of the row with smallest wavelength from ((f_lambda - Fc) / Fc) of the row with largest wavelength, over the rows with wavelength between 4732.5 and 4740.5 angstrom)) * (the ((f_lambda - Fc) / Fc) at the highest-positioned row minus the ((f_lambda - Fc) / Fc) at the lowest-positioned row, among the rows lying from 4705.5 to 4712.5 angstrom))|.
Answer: 1.6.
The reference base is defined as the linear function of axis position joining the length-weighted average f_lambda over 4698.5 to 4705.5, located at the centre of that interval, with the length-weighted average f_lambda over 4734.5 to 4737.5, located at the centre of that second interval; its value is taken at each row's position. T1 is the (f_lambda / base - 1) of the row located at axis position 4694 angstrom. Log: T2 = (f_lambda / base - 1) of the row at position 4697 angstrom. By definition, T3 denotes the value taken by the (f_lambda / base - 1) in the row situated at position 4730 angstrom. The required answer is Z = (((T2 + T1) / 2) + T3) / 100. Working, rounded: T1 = 0.004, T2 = -0.022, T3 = 0.001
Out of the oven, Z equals -0.0001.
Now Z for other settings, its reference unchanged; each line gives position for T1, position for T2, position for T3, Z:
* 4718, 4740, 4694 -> 0.0005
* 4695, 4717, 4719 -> 0.0010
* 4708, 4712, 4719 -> 0.0009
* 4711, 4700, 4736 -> 0.0000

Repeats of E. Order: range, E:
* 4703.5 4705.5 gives 4.49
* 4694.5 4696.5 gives 4.41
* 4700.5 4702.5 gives 4.44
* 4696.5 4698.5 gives 4.39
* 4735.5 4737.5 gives 4.52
